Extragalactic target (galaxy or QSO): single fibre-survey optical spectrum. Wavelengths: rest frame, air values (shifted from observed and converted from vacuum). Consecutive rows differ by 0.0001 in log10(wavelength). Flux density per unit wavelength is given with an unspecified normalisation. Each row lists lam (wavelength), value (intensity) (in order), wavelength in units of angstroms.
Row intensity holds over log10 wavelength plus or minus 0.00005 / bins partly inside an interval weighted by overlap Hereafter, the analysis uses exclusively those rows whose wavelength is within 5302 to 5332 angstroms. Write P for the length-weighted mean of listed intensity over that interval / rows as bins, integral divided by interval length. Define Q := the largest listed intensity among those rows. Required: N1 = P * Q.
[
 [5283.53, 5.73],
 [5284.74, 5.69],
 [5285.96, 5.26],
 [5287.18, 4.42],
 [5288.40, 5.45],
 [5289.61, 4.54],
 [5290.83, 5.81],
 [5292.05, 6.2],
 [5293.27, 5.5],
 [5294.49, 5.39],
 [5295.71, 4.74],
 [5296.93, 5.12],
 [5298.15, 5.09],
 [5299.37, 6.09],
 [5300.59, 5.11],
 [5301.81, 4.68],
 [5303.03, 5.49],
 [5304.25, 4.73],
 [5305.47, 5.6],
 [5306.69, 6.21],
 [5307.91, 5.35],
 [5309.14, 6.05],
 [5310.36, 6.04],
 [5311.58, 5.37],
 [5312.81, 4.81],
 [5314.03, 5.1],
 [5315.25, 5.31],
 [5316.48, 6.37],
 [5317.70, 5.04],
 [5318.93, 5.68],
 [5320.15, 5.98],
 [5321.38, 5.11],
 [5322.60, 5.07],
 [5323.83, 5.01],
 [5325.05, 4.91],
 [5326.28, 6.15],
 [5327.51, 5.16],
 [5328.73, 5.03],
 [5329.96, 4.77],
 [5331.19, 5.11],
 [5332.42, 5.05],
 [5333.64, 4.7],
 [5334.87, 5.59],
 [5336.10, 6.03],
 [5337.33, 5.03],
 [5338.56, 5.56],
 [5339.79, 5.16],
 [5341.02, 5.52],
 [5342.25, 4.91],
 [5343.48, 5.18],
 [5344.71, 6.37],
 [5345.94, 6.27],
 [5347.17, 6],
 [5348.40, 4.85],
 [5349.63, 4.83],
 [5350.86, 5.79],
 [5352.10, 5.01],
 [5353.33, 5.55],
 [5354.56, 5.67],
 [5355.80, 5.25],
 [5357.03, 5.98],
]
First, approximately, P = 5.38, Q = 6.37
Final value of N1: 34.3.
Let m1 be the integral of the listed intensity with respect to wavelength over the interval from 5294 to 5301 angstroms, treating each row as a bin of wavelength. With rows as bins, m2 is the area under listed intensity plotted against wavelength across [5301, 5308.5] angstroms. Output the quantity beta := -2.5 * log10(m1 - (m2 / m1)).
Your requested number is -3.88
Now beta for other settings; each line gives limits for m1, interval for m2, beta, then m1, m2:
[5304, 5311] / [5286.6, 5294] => -3.98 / 40.0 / 39.4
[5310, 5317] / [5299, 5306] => -3.93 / 38.3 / 36.8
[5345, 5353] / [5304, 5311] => -4.09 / 44.0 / 40.0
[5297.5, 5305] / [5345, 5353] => -3.95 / 39.1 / 44.0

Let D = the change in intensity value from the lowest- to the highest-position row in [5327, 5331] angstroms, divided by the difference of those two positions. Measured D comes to -0.16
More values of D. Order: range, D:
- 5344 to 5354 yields -0.10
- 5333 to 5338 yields 0.09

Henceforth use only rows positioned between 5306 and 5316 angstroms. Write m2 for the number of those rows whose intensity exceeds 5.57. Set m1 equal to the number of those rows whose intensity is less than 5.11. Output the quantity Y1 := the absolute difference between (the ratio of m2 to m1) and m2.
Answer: 1.5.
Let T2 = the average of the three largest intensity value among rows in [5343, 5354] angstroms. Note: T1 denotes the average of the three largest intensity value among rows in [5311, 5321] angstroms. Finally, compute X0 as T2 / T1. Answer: 1.03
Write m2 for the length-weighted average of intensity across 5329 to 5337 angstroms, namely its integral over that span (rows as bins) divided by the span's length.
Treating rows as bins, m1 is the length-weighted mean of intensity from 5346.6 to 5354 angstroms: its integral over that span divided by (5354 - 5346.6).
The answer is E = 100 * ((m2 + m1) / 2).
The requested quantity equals 527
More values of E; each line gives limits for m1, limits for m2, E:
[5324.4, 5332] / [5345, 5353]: 534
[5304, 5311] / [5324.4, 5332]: 545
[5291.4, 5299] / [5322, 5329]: 530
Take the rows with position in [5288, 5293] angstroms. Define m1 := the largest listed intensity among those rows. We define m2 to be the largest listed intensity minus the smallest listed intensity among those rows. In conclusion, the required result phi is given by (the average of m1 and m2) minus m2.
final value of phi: 2.27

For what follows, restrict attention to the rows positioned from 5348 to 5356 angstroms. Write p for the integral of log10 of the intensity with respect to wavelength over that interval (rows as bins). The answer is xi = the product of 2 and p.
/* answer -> 11.55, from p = 5.78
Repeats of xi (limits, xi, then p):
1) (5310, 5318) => 11.73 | 5.86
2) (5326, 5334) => 11.32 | 5.66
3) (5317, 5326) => 13.02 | 6.51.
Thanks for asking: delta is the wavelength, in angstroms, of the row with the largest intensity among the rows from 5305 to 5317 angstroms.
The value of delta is 5316.48 angstroms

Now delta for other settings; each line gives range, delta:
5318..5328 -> 5326.28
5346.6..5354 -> 5347.17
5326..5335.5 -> 5326.28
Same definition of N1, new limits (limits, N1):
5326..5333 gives 31.8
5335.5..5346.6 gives 35.4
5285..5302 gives 32.6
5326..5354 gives 34.2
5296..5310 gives 33.6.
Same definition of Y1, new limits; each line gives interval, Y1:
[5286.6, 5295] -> 1.0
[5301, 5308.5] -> 1.0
